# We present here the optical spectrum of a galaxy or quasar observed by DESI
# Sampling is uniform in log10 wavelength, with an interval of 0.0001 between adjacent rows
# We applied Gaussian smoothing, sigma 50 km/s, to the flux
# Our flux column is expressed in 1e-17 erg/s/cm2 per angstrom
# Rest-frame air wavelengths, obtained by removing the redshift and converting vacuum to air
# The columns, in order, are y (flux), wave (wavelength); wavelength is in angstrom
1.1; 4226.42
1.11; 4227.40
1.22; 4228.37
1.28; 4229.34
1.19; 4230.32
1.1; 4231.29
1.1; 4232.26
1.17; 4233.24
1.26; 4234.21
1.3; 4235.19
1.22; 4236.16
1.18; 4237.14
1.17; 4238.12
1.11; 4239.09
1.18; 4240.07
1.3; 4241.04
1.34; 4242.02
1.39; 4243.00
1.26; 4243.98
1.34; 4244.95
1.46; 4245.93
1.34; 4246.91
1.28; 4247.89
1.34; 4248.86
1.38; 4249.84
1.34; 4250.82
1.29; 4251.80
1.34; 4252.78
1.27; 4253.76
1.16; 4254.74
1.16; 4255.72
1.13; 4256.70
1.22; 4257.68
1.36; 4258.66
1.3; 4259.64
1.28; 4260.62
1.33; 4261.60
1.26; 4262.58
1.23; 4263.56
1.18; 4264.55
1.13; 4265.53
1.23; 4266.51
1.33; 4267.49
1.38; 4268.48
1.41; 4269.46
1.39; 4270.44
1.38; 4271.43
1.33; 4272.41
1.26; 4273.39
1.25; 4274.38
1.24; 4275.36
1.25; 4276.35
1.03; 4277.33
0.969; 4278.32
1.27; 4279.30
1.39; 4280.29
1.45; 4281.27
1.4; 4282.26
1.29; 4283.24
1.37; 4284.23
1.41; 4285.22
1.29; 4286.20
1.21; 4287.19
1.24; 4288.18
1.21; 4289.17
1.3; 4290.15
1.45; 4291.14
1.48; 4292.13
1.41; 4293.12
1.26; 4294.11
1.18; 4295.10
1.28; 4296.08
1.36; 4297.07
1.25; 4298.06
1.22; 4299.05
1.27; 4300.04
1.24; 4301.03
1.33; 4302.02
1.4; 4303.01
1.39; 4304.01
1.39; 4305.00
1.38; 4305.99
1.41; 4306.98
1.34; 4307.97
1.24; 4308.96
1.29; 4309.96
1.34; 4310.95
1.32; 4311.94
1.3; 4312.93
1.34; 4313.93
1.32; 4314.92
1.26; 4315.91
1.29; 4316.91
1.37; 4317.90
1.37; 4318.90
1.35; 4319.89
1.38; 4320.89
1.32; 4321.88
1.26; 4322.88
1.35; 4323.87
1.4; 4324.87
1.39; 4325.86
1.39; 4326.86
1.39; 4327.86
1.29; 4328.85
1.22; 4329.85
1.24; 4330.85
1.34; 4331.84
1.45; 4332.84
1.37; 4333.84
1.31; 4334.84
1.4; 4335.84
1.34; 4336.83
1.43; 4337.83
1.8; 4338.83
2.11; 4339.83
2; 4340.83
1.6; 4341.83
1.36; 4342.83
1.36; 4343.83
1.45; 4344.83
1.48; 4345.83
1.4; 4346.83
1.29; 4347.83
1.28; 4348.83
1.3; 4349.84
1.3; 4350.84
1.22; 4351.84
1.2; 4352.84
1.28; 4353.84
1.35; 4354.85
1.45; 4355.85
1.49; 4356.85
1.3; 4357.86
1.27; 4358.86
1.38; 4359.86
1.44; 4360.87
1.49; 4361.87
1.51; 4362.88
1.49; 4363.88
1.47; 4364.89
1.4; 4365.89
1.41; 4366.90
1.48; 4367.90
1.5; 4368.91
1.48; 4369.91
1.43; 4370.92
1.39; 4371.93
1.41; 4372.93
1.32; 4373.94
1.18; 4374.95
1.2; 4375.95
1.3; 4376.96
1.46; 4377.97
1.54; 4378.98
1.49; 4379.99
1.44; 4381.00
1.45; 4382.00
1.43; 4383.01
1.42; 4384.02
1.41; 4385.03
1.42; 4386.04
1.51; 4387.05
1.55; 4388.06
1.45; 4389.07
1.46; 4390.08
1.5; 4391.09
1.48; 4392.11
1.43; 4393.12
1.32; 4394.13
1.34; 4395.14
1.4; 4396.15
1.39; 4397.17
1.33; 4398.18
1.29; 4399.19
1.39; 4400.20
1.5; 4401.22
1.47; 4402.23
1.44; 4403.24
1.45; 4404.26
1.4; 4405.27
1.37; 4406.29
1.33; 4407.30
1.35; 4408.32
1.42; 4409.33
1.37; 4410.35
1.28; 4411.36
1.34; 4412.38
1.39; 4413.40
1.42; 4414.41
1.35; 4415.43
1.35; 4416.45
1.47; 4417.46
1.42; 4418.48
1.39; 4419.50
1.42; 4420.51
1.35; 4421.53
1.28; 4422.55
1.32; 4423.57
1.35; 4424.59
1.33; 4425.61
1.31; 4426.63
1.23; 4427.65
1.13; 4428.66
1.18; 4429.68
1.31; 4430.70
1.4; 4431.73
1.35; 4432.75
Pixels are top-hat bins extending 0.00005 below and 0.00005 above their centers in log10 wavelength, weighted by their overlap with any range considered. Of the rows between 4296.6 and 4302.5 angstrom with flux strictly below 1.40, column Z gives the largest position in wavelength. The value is 4302.02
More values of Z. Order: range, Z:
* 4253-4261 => 4260.62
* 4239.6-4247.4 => 4246.91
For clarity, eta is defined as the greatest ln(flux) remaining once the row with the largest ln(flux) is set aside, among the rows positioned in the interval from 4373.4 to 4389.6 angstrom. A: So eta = 0.432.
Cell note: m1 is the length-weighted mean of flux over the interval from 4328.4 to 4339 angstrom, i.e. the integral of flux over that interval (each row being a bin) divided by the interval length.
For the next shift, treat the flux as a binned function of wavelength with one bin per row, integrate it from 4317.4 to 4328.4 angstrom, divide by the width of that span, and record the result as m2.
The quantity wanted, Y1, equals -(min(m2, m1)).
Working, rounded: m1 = 1.37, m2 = 1.36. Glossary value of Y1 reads -1.36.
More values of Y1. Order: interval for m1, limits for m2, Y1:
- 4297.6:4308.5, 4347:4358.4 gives -1.32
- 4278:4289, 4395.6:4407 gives -1.30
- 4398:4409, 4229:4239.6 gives -1.19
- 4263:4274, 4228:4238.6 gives -1.20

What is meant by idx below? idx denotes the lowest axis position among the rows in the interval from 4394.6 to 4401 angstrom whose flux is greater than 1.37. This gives 4396.15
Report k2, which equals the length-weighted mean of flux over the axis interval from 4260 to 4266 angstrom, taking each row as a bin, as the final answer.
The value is 1.24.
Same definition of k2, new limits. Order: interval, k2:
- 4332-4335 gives 1.38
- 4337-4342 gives 1.77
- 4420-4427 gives 1.34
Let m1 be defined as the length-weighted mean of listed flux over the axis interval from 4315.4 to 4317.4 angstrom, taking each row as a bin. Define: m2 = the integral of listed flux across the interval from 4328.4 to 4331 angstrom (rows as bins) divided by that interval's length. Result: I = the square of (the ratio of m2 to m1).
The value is 0.96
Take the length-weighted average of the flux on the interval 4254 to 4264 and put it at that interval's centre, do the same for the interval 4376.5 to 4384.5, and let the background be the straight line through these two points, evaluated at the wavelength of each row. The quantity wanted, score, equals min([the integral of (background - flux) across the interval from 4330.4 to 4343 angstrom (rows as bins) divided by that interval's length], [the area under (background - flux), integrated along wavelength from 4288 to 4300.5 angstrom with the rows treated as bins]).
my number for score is -0.15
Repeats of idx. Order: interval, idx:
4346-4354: 4346.83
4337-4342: 4337.83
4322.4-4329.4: 4324.87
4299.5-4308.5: 4303.01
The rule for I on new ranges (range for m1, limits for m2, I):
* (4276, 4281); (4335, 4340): 1.72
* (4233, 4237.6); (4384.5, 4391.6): 1.43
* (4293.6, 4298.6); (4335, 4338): 1.18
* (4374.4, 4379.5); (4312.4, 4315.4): 0.98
